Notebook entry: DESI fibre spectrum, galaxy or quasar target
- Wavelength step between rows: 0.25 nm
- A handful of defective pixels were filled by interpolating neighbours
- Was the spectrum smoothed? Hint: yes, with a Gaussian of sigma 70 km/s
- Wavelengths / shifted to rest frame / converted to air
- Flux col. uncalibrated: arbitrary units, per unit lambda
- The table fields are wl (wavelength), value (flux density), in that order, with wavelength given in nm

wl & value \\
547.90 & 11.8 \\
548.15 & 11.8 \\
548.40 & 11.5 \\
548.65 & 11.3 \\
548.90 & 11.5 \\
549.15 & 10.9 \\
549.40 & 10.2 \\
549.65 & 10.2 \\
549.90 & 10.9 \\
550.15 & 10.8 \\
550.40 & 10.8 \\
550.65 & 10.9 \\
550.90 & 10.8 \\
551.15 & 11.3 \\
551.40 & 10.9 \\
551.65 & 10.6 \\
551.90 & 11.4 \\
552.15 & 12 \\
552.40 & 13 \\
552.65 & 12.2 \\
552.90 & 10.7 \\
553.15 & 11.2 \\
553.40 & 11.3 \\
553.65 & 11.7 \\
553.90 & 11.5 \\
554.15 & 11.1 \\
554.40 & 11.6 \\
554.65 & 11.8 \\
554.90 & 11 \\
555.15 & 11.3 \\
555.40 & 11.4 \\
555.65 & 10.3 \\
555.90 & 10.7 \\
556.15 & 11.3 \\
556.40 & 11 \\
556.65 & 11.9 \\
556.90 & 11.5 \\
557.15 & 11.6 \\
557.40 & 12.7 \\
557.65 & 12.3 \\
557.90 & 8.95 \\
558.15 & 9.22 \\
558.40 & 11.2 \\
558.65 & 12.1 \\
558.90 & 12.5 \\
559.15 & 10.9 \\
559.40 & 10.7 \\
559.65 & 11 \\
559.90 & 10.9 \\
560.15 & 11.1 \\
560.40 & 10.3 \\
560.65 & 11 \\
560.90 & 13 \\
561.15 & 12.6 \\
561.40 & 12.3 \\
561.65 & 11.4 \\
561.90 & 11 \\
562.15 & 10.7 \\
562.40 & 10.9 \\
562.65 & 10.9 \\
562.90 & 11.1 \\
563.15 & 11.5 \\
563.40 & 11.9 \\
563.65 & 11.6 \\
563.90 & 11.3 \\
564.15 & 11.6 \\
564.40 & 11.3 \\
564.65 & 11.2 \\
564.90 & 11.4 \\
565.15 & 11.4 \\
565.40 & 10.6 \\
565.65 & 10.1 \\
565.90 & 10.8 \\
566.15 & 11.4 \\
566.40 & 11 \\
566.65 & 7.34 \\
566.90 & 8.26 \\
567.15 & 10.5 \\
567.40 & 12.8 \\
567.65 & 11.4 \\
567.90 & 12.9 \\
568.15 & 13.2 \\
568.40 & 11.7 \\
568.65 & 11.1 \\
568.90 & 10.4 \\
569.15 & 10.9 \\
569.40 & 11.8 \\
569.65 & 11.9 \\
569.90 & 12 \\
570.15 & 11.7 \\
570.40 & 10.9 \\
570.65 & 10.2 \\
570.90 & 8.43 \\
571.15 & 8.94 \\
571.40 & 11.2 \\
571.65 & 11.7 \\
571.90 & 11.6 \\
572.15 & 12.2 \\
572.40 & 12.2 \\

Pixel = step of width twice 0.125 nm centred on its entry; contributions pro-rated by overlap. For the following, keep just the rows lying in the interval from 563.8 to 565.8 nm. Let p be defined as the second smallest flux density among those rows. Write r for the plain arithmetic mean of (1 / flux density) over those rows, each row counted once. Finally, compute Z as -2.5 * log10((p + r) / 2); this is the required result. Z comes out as -1.82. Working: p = 10.6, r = 0.0902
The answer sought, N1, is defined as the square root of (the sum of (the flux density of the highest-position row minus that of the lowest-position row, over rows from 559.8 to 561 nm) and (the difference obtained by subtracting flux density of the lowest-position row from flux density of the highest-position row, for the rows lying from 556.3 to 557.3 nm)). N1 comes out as 1.6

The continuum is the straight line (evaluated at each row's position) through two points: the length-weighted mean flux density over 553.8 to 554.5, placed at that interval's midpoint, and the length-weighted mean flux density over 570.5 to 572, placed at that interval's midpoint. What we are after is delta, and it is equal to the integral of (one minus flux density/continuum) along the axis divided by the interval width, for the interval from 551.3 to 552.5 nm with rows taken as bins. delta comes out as 0.00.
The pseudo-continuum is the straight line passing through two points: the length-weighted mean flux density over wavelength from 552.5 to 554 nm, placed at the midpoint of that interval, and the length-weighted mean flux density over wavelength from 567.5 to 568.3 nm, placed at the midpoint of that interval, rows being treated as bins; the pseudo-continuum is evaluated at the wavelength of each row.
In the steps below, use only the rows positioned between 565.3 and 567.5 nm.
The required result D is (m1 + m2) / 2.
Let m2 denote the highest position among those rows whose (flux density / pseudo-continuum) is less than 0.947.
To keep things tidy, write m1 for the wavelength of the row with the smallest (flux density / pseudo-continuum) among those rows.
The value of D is 566.90 nm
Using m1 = 566.65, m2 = 567.15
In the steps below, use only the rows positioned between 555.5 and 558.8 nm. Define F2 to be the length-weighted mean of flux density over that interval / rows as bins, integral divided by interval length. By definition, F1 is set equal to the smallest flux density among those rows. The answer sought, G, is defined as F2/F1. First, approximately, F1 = 8.95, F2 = 11.1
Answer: 1.25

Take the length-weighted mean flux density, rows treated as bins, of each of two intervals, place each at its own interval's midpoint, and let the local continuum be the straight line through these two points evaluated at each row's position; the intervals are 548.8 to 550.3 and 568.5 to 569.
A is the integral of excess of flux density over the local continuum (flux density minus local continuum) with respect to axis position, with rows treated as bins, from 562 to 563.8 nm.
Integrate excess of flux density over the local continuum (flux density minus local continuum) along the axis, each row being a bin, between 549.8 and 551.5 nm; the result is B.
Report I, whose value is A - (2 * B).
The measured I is 0.2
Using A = 0.78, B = 0.3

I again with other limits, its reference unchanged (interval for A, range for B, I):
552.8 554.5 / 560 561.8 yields -2.2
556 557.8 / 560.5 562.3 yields -1.5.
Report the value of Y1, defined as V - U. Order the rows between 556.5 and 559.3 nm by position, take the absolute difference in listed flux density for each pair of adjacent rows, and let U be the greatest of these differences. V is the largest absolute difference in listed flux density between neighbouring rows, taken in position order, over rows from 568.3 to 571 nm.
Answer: -2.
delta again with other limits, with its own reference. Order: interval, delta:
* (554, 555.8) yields 0.01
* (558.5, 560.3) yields -0.02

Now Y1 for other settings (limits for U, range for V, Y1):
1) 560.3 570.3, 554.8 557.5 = -3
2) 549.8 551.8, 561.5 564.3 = 0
